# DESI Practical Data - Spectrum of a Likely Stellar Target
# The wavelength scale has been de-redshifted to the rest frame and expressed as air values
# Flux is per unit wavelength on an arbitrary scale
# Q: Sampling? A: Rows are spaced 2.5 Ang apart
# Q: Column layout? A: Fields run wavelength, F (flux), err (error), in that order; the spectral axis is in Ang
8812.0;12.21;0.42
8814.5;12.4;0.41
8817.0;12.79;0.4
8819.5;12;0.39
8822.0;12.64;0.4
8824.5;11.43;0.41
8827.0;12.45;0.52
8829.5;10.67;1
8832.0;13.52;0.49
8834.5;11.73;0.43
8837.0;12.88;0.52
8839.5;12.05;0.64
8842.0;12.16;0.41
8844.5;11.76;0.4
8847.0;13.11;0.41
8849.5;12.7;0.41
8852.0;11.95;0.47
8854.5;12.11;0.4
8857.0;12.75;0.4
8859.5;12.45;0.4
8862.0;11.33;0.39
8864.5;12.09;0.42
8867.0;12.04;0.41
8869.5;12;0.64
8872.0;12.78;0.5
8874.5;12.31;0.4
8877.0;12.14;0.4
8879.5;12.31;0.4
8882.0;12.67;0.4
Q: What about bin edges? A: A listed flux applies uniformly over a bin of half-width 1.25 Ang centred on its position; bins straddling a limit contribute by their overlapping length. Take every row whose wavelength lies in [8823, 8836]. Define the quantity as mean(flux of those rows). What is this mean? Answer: 12.0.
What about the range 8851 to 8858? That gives 12.3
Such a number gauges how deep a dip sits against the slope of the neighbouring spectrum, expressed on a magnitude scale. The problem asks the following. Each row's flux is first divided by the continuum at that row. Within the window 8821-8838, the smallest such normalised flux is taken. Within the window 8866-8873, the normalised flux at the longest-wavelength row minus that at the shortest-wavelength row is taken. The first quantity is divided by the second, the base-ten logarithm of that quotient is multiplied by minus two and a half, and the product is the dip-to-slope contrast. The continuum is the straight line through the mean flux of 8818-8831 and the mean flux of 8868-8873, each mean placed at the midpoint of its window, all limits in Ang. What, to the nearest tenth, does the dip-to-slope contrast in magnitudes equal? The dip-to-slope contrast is -3.0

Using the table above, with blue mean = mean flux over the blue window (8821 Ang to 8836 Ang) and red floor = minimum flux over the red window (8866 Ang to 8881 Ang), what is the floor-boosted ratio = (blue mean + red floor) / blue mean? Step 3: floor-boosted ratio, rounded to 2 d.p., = 1.99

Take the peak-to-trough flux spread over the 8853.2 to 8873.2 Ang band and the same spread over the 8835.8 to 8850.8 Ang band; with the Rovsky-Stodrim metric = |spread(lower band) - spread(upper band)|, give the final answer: 0.10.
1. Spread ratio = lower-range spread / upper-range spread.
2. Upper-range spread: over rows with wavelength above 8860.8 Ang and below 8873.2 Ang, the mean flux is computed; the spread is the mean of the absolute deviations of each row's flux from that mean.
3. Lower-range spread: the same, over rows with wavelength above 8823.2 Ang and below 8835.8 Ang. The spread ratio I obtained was 2.6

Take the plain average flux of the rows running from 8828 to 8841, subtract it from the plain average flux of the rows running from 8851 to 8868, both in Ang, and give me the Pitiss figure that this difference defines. -0.07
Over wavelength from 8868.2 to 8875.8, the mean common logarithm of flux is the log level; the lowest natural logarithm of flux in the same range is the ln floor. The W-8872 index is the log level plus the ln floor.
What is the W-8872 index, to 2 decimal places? 3.58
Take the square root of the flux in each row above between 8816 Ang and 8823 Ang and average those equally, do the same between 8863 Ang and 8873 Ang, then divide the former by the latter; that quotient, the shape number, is 1.01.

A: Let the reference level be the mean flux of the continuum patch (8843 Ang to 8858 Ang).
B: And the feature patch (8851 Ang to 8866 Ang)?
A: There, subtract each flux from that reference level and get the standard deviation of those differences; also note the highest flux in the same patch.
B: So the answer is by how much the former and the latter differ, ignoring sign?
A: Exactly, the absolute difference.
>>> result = 12.3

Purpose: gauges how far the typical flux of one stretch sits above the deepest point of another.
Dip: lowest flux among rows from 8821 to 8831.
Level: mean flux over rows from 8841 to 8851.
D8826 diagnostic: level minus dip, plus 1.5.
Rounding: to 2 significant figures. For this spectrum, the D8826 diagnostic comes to 3.3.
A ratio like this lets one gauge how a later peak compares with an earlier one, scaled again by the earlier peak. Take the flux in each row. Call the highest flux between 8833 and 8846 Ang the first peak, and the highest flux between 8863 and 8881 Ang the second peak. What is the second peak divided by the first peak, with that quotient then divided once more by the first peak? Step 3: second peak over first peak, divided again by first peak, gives 0.077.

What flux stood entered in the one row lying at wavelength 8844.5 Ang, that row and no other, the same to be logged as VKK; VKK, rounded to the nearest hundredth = 11.76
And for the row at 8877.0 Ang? 12.14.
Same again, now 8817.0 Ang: 12.79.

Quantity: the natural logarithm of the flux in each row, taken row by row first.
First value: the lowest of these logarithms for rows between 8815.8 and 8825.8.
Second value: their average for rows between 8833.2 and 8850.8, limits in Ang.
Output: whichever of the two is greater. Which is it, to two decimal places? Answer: 2.51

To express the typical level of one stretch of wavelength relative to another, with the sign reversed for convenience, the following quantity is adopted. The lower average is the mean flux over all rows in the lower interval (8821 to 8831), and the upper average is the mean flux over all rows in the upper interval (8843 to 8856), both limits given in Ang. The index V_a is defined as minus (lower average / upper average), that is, -0.96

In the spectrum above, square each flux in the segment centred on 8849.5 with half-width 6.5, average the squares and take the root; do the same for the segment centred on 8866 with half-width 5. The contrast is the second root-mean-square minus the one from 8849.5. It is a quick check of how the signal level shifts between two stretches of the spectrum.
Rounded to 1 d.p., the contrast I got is -0.5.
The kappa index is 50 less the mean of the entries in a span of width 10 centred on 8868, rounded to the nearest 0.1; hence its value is 37.8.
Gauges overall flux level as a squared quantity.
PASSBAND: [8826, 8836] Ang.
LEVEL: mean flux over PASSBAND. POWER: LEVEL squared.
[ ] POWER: 146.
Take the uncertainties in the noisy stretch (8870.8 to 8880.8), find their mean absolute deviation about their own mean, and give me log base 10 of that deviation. -1.4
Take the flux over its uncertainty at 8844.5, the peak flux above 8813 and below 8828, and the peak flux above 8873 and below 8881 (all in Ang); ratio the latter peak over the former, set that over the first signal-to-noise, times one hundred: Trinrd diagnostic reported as 3.27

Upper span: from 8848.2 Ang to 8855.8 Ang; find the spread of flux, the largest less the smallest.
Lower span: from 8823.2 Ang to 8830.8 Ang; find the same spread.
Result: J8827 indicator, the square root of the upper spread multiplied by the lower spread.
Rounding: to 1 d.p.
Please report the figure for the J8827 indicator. 1.2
